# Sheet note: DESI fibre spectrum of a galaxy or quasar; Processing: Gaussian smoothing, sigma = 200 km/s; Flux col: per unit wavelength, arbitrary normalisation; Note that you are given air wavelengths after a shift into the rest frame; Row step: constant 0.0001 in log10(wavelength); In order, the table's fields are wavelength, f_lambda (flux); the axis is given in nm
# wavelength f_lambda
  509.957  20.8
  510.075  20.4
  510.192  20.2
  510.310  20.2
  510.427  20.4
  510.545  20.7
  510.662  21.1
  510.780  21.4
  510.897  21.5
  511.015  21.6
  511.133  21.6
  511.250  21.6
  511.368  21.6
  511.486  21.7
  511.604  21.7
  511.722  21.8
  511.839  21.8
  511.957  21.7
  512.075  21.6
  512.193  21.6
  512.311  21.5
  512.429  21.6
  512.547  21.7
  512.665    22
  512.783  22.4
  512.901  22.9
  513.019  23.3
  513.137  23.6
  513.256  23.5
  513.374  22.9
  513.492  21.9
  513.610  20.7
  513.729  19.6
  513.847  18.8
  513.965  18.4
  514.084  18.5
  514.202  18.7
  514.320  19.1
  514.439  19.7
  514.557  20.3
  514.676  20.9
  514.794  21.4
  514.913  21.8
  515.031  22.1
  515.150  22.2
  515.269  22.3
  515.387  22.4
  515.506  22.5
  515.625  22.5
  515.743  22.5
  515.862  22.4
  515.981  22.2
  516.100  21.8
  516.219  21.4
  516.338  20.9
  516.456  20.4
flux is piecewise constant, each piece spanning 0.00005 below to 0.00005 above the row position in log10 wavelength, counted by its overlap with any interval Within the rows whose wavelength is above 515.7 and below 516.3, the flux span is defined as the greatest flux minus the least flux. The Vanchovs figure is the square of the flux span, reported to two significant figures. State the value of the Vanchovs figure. 1.2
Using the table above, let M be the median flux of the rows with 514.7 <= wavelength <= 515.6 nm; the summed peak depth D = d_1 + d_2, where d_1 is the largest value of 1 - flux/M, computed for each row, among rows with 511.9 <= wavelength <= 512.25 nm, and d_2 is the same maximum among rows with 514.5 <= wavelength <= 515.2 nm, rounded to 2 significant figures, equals 0.11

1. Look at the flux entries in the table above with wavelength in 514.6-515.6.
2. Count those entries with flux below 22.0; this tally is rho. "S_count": 3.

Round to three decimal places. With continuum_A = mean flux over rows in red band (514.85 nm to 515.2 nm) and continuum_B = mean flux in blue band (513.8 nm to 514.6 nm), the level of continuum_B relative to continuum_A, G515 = 0.866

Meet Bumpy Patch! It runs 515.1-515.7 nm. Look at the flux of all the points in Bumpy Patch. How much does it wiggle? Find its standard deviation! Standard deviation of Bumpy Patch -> 0.1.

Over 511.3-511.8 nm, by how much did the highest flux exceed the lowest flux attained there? 0.20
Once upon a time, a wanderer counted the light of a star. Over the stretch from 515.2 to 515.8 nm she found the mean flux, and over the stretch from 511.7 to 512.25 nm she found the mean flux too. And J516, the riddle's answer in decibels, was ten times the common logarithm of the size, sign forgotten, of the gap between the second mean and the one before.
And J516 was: -1.3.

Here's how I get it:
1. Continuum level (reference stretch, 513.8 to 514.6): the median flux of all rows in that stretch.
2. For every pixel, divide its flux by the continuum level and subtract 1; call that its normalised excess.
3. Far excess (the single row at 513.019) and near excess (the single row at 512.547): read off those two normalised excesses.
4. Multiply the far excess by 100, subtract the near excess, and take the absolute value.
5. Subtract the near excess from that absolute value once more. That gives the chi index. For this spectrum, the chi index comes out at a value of 23.6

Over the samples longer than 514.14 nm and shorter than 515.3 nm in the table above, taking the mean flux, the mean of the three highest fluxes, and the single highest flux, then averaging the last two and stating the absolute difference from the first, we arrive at 1.4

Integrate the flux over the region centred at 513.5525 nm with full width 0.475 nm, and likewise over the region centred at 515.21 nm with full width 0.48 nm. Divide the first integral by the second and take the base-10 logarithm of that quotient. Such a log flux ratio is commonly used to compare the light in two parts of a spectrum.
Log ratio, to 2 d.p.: -0.02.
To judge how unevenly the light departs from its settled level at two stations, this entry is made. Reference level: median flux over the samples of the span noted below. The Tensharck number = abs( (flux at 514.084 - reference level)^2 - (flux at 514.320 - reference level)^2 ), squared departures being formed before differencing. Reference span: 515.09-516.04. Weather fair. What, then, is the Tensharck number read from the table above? 4.3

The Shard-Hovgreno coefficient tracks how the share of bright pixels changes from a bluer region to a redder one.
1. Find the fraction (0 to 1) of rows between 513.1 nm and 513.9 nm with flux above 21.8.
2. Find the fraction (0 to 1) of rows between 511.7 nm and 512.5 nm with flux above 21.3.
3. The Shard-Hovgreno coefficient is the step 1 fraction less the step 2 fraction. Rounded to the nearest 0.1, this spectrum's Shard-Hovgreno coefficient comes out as -0.4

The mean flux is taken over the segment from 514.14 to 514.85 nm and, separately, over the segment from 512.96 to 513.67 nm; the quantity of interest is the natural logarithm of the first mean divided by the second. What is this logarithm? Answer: -0.12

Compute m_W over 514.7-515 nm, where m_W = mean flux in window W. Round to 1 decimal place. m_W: 21.6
